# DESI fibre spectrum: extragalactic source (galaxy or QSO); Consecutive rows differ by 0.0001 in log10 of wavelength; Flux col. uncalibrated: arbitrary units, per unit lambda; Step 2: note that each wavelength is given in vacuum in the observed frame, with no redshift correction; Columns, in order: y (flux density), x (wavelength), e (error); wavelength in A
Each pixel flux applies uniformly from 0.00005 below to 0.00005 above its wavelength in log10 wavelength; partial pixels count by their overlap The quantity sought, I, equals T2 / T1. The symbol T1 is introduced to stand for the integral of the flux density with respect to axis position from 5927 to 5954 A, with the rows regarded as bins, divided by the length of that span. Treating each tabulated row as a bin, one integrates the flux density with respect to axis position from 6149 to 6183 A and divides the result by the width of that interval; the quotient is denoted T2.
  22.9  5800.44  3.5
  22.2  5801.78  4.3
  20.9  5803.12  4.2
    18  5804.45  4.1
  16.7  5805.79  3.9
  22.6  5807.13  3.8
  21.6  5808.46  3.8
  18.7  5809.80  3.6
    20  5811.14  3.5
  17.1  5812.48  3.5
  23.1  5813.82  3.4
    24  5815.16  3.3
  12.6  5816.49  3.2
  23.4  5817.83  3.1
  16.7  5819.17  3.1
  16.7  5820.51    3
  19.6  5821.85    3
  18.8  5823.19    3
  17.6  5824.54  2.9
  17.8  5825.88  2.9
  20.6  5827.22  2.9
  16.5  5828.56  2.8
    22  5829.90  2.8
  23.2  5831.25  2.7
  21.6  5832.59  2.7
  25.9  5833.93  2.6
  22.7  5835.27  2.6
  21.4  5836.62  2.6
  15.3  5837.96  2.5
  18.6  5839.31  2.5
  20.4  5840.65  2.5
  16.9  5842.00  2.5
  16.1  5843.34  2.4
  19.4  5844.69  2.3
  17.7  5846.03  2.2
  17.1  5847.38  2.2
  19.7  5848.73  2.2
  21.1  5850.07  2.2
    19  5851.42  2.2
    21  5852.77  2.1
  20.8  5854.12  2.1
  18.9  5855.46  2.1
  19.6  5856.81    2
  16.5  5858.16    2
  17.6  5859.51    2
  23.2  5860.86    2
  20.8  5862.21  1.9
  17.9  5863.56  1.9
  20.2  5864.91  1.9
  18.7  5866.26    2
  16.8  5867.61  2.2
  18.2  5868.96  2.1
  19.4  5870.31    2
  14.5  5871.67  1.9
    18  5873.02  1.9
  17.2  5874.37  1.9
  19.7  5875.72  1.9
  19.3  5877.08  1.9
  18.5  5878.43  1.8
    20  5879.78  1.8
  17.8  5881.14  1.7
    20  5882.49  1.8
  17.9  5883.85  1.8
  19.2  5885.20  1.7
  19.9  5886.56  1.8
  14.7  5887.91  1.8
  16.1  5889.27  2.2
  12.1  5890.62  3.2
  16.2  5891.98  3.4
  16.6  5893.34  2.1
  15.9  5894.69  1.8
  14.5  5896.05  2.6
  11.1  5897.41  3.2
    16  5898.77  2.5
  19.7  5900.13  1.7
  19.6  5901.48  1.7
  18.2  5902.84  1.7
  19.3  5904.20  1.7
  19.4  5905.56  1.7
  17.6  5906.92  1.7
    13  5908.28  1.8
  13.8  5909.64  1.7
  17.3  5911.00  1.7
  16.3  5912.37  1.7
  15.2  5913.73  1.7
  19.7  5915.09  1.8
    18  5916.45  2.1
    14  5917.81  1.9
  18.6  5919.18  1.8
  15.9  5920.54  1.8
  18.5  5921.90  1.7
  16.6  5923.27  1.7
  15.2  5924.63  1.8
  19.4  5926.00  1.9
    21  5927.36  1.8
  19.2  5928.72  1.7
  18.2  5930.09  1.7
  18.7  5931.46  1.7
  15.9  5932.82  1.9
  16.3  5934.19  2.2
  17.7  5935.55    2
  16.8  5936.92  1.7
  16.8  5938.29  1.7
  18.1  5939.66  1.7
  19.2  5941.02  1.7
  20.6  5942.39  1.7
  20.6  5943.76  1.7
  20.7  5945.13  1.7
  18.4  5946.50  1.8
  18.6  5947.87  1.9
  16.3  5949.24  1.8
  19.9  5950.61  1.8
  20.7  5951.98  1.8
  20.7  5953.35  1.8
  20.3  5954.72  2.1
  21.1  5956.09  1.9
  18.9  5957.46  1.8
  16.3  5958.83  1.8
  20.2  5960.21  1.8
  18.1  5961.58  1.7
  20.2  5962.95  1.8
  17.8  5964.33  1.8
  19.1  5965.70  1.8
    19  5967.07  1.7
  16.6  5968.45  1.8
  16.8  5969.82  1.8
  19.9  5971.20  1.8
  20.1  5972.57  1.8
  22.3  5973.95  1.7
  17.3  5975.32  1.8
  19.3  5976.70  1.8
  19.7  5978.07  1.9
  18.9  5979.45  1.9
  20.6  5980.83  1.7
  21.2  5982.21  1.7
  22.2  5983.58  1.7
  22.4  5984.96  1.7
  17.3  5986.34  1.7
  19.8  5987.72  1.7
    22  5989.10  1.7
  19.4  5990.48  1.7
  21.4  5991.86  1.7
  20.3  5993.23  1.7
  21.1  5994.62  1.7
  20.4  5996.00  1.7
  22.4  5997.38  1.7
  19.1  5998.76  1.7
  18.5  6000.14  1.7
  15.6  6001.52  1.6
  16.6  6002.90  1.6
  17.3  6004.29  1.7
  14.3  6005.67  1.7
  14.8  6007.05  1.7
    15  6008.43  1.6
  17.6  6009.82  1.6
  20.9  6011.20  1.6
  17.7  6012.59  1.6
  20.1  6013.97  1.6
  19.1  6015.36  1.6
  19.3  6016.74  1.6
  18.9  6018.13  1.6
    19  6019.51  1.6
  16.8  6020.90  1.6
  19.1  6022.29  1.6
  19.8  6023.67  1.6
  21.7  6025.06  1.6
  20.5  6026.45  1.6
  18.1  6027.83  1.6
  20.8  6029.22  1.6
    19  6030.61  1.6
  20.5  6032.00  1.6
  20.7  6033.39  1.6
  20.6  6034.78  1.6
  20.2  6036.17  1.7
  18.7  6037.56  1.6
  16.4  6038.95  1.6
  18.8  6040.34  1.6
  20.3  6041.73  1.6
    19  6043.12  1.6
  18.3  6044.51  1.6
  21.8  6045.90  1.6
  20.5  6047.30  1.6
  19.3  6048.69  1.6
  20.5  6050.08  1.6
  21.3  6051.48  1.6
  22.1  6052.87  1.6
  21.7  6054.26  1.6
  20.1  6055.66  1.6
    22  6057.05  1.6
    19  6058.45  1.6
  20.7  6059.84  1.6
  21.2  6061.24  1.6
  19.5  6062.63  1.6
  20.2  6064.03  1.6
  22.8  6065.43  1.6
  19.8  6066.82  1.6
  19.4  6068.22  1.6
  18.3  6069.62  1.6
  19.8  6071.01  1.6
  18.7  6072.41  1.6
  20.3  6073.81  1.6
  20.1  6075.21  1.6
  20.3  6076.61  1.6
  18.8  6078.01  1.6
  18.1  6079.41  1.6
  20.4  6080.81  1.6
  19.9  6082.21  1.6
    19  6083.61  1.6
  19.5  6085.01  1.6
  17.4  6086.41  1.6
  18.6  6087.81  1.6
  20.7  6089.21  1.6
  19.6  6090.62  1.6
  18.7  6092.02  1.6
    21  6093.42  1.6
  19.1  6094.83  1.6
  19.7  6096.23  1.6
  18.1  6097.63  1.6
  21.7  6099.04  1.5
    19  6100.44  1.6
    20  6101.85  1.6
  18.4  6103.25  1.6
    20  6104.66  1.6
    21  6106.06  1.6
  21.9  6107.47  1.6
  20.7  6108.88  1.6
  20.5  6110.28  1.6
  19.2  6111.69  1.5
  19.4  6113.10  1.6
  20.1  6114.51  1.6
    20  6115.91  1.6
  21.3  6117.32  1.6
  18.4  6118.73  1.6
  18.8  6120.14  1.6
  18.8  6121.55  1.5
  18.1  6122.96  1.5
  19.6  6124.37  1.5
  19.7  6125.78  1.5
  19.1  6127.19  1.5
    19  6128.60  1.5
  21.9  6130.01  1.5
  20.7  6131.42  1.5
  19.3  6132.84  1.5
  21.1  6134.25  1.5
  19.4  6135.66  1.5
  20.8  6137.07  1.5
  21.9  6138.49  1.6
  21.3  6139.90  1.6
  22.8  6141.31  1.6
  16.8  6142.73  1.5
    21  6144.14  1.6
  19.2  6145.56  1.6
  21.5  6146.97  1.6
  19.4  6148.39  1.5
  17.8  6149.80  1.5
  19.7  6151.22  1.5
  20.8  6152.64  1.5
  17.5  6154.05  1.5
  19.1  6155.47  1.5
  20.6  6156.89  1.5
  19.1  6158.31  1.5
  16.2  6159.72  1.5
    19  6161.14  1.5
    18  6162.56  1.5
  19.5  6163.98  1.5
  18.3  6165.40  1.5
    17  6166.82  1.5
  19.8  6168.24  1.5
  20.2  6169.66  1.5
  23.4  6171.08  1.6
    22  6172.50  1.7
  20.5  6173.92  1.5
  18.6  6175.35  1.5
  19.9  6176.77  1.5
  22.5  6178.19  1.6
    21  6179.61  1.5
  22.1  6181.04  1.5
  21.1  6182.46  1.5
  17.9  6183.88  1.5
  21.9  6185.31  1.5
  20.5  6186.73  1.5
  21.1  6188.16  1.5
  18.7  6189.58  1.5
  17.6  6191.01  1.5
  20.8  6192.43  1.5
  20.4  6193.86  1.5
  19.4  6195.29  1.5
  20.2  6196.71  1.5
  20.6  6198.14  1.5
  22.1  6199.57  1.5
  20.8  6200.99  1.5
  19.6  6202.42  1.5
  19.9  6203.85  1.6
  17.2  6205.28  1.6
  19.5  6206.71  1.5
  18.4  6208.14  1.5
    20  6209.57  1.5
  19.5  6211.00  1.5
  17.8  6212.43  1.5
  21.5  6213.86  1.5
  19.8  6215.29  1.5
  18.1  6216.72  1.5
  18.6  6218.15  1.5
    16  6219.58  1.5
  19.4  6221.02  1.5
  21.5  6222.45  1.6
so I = 1.06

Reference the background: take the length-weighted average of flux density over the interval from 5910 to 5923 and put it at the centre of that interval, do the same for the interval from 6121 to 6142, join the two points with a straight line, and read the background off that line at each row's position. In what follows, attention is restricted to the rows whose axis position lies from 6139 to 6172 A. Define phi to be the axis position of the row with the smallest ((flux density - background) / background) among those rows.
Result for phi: 6159.72 A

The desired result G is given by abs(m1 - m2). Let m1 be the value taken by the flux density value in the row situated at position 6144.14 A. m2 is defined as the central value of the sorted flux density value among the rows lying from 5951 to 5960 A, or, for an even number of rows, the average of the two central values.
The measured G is 0.5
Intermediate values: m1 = 21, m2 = 20.5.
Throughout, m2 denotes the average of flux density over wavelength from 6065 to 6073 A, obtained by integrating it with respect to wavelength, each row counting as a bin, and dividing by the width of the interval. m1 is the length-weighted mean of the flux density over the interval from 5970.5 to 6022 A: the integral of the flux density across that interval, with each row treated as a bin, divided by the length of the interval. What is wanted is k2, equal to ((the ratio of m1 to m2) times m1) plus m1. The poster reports 37.7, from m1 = 19.1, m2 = 19.7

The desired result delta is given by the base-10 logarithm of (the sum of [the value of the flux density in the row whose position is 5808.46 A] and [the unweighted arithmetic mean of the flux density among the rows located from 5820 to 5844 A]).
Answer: 1.614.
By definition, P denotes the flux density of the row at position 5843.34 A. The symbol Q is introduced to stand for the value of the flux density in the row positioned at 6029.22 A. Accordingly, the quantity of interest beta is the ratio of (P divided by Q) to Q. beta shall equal 0.037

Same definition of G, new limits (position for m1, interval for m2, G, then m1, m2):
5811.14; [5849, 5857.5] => 0.2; 20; 20.2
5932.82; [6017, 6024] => 3.1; 15.9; 19.0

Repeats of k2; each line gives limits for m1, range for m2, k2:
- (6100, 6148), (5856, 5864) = 40.8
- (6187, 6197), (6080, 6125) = 39.6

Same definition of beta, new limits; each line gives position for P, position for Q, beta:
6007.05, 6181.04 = 0.030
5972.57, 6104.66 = 0.050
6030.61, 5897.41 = 0.154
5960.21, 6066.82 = 0.052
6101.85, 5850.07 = 0.045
